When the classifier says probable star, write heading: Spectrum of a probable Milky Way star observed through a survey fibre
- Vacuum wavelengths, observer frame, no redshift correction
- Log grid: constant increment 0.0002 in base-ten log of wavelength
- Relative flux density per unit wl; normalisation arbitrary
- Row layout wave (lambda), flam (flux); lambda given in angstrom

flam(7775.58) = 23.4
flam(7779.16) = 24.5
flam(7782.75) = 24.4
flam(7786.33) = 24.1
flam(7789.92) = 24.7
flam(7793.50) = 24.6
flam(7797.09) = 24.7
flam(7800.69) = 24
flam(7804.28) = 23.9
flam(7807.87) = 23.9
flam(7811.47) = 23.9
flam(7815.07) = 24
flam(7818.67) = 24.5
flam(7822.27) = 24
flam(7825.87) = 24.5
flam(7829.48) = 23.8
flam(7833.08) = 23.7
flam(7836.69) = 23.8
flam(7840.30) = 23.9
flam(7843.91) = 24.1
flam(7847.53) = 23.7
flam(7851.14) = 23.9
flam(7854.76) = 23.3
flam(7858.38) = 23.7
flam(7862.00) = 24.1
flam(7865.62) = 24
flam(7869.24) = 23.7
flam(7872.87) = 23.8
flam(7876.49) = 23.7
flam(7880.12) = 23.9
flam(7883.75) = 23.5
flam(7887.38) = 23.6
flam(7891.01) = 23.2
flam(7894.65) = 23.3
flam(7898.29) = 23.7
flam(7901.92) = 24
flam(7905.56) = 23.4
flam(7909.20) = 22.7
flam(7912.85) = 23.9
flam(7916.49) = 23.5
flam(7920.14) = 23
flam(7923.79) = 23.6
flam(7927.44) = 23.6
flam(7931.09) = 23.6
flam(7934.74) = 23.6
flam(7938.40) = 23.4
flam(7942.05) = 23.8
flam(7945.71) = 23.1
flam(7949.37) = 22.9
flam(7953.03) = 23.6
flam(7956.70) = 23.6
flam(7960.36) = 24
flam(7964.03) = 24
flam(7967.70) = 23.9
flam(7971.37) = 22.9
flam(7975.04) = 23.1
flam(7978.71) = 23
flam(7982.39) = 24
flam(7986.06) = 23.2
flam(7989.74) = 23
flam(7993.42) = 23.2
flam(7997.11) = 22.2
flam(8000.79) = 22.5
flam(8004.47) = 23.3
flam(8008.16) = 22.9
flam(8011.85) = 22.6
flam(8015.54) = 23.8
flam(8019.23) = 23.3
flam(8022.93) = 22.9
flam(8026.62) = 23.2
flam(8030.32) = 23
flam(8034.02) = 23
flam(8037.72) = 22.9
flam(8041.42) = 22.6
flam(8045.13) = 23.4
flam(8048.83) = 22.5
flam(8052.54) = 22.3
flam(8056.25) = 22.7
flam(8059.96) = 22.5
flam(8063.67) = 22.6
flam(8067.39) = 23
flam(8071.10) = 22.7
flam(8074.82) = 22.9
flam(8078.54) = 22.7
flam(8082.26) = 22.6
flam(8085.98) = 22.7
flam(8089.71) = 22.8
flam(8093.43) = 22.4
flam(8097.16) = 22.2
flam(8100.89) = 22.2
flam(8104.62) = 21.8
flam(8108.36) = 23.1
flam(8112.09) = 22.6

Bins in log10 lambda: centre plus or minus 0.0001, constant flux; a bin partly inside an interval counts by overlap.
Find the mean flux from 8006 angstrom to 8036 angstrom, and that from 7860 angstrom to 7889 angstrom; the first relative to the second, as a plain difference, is -0.7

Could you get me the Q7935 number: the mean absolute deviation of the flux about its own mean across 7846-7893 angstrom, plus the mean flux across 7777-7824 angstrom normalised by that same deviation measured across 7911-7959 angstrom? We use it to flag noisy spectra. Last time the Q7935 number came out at 105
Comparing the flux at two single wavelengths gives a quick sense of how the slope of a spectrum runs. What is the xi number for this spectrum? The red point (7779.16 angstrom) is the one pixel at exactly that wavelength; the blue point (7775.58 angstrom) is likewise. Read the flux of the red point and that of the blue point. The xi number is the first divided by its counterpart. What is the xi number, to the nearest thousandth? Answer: 1.047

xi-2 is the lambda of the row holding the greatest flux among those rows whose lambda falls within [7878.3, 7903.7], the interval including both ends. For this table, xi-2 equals 7901.92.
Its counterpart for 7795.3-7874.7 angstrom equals 7797.09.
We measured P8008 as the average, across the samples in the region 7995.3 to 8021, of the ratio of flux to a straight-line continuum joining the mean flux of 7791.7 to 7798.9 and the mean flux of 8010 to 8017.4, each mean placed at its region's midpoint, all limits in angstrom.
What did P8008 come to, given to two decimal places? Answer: 0.99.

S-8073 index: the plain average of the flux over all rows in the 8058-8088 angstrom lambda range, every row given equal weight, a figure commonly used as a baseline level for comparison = 22.7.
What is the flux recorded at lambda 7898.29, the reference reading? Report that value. 23.7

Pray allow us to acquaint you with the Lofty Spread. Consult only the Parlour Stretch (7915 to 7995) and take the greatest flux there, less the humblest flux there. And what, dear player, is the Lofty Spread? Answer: 1.1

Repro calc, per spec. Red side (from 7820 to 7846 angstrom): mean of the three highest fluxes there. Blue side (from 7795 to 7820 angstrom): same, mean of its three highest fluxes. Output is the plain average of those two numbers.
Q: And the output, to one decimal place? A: 24.3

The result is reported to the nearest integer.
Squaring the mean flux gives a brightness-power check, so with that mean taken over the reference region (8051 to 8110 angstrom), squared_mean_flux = 510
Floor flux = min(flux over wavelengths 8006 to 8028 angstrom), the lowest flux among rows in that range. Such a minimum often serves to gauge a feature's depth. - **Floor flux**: 22.6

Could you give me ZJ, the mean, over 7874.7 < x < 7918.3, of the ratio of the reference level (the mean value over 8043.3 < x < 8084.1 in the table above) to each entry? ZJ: 0.97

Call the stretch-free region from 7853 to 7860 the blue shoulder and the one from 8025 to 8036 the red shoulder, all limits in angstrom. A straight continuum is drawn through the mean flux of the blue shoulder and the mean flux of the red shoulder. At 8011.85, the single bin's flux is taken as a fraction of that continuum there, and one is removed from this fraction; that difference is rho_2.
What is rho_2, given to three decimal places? -0.022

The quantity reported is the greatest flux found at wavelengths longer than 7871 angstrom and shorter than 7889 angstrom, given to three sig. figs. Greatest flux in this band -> 23.9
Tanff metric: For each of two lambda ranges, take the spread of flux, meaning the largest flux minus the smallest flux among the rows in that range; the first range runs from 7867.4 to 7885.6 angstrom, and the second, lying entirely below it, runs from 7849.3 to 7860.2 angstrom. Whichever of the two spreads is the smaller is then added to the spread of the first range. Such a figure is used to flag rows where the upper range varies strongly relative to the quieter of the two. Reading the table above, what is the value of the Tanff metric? 0.8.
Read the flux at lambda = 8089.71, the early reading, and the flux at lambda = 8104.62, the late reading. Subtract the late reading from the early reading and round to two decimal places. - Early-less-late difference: 1.00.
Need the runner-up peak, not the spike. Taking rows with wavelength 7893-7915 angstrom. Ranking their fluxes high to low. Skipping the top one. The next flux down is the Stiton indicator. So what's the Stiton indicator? 23.9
